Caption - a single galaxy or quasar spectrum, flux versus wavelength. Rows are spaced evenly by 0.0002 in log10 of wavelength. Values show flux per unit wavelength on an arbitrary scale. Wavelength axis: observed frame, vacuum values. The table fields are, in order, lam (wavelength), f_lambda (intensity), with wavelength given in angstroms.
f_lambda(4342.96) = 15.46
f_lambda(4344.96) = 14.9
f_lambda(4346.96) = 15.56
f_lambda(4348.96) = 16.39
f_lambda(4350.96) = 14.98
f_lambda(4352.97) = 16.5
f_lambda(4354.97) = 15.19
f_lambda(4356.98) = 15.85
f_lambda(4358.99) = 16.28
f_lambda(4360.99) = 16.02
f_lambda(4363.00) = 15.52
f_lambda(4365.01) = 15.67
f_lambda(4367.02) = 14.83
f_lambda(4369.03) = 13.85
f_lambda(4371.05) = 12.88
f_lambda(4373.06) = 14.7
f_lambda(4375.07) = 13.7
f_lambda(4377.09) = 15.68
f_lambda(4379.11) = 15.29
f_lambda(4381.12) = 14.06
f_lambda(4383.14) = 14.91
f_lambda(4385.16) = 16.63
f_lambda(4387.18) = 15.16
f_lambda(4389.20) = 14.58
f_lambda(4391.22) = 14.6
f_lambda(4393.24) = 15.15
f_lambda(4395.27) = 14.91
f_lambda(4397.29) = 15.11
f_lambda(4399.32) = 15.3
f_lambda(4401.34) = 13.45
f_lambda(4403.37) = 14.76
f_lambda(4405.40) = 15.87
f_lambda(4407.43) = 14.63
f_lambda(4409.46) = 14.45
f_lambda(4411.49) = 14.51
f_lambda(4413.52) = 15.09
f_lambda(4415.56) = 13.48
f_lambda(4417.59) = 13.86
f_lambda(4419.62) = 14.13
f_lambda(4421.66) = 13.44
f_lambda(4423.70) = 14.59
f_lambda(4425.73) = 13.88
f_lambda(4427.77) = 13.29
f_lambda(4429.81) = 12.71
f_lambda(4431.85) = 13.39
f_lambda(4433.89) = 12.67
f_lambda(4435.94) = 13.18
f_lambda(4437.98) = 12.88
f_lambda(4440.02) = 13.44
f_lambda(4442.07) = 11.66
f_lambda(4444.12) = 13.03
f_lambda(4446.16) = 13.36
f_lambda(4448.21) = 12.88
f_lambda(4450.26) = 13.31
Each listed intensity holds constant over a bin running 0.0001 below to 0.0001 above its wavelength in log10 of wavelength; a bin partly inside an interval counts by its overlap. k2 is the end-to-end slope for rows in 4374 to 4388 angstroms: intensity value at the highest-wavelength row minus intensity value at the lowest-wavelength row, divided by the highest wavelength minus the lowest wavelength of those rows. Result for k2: 0.121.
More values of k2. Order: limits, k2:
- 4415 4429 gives -0.016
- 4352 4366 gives -0.069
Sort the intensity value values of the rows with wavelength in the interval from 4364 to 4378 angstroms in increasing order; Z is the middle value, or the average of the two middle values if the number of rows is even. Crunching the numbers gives 14.7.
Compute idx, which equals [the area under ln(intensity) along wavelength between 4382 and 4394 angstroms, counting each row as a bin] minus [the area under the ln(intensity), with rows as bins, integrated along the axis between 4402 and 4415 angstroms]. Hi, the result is -2.4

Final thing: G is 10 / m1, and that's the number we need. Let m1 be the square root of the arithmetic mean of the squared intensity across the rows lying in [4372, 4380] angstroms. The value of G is 0.673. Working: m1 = 14.9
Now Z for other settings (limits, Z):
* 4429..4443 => 12.9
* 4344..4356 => 15.4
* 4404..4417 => 14.6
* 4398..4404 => 14.8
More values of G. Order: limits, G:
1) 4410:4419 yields 0.702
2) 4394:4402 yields 0.680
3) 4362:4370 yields 0.667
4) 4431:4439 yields 0.767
